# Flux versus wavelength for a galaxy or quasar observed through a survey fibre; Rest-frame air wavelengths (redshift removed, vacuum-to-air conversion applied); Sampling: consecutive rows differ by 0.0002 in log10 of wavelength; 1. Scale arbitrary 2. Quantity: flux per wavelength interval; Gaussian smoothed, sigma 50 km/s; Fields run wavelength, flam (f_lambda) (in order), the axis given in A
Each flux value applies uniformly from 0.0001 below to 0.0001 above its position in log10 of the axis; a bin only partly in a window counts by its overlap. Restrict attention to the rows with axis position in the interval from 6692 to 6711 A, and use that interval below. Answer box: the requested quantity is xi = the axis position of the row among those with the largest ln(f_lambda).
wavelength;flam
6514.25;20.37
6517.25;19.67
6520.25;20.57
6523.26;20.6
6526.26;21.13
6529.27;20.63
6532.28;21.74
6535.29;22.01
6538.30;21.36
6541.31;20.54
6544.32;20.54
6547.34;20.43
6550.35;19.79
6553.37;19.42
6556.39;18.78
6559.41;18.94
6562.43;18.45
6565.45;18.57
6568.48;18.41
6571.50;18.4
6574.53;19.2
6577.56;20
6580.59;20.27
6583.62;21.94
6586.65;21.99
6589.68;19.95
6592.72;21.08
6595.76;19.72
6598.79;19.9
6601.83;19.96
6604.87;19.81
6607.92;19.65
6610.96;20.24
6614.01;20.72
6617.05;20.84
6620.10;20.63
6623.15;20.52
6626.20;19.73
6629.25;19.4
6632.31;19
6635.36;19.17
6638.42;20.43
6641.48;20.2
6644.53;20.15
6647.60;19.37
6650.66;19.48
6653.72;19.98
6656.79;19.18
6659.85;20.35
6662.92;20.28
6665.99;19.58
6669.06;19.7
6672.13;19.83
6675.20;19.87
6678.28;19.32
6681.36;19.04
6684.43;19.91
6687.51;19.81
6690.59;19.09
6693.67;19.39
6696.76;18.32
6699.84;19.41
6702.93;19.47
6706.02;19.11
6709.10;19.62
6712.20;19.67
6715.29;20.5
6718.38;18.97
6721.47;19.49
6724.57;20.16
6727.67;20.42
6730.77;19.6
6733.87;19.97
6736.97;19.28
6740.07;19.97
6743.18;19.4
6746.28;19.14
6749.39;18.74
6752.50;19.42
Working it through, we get 6709.10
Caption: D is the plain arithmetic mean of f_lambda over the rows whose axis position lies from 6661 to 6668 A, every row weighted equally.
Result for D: 19.9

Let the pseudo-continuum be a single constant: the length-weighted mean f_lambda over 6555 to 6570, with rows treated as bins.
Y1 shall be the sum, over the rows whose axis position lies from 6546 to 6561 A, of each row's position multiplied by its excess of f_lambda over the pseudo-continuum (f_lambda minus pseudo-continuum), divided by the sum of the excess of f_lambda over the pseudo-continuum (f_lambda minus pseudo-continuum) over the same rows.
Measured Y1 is 6550.5 A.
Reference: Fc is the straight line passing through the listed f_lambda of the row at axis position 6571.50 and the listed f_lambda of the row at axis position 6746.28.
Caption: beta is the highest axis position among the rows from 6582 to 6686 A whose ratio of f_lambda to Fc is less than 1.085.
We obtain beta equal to 6684.43 A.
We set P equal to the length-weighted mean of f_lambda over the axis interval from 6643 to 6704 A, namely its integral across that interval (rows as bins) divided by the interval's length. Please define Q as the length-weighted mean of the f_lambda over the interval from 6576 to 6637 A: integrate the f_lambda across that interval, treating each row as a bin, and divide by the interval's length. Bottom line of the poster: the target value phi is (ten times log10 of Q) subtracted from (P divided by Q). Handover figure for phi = -12.1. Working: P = 19.6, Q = 20.2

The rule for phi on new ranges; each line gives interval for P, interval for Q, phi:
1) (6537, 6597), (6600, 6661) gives -12.0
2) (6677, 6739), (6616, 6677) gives -12.0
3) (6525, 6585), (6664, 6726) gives -11.9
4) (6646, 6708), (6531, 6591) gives -12.0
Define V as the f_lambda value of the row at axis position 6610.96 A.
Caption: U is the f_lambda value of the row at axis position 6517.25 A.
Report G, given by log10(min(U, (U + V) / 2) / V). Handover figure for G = -0.012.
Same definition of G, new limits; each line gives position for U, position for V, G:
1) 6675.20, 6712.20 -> 0.002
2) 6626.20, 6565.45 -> 0.013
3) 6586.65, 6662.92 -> 0.018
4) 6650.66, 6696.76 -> 0.014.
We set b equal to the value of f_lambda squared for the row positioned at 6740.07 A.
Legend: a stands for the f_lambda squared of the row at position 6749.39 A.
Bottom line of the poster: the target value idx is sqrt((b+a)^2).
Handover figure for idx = 750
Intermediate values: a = 351.2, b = 399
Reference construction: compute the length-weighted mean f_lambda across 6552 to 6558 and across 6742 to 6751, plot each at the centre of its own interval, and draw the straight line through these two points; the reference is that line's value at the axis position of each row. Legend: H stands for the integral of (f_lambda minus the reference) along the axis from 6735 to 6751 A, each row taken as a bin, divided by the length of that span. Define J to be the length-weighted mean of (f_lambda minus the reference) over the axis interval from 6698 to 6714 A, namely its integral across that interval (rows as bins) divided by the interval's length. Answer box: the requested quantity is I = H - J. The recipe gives -0.13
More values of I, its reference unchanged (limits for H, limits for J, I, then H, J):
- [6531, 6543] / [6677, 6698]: 2.11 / 2.31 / 0.2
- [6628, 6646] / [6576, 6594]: -1.14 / 0.64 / 1.8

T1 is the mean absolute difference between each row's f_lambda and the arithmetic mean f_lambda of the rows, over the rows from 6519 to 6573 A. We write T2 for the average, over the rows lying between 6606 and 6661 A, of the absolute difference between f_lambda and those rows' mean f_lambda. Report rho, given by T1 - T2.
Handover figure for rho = 0.5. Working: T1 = 1.04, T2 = 0.51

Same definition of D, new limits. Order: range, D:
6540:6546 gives 20.5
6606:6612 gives 19.9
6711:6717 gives 20.1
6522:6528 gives 20.9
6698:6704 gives 19.4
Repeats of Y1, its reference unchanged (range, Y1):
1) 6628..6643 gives 6637.2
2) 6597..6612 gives 6605.1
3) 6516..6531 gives 6524.0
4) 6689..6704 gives 6697.7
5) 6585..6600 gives 6591.3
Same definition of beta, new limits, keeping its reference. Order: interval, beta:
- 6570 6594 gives 6589.68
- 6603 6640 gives 6635.36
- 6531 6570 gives 6568.48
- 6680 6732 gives 6730.77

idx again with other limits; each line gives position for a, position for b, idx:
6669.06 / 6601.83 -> 786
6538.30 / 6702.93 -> 835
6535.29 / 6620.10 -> 910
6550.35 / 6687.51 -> 784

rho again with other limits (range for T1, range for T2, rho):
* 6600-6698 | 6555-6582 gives -0.1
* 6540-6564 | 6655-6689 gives 0.4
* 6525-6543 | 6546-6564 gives -0.1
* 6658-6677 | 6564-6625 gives -0.5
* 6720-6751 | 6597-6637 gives -0.1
